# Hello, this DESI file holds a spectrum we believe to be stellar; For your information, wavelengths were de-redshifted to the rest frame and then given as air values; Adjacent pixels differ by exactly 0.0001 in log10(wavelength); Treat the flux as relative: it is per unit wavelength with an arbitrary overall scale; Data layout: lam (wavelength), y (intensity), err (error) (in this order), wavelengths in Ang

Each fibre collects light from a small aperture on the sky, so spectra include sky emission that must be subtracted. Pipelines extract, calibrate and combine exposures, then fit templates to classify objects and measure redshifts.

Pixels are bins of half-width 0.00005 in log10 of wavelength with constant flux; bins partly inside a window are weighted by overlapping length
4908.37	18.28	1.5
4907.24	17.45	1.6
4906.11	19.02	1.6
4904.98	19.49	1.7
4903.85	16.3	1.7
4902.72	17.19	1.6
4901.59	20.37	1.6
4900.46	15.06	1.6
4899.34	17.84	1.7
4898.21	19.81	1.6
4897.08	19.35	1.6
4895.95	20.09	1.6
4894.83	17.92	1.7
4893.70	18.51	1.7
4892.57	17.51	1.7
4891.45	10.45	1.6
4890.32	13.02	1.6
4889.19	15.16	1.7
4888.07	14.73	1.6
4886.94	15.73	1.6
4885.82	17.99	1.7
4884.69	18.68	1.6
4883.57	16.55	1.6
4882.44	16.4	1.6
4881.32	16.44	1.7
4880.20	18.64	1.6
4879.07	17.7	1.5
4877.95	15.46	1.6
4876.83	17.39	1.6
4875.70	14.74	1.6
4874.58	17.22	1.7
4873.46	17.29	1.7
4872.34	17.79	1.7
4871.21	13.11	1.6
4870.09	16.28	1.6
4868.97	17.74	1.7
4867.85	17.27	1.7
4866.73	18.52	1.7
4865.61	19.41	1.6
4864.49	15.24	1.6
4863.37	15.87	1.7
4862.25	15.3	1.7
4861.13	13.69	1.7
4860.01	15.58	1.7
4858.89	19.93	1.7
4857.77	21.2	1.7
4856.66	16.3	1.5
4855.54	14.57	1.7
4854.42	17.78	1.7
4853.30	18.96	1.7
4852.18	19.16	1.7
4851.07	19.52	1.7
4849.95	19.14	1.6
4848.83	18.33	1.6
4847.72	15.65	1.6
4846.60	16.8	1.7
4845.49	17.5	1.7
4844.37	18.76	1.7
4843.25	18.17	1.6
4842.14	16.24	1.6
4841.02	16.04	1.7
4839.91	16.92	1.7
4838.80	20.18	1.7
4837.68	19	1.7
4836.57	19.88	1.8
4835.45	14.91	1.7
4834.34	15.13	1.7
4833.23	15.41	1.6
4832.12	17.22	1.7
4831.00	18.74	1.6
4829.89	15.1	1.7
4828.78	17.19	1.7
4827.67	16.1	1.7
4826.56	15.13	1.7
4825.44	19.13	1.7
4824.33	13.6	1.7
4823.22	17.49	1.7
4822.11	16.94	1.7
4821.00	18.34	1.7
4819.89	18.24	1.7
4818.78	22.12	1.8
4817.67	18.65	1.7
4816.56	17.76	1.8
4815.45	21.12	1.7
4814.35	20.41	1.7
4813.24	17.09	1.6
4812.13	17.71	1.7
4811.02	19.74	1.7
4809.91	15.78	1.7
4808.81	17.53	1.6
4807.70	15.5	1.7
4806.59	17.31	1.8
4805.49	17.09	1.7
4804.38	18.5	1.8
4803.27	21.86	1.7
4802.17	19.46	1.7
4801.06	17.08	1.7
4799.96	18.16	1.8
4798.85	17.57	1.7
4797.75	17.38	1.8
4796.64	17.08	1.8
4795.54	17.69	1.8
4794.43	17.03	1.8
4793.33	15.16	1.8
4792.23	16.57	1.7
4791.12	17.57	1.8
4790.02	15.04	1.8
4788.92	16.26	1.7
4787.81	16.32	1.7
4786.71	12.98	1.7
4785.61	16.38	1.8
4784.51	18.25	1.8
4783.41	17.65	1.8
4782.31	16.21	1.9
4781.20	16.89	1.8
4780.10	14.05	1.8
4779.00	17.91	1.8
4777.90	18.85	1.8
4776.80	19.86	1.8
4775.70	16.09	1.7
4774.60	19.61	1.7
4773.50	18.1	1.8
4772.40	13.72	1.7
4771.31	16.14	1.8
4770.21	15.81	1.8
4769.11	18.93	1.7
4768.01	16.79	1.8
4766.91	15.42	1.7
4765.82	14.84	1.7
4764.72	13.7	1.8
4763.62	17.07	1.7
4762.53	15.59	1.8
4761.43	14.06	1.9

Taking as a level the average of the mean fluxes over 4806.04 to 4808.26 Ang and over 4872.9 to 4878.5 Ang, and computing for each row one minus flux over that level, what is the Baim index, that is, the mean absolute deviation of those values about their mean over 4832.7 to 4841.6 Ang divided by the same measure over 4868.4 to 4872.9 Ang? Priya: 1.2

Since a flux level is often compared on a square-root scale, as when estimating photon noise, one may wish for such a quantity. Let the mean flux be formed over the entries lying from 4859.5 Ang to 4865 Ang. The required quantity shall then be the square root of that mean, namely 3.89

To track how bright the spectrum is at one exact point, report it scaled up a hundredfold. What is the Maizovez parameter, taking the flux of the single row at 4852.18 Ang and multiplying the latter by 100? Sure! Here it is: 1916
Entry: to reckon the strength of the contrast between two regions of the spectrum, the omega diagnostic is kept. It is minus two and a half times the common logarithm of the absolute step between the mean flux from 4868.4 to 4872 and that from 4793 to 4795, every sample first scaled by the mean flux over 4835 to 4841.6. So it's 4.2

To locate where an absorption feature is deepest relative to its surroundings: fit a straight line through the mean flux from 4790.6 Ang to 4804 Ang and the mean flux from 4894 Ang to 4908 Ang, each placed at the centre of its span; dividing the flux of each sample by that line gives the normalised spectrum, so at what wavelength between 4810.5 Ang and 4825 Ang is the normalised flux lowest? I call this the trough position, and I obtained 4824.33 Ang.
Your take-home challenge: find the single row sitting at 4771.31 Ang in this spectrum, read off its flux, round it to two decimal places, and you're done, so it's 16.14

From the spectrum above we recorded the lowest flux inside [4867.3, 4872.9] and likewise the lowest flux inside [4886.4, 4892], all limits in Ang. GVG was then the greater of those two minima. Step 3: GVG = 13.1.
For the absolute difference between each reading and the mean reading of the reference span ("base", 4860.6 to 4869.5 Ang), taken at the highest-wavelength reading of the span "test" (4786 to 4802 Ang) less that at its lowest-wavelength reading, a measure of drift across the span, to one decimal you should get -3.2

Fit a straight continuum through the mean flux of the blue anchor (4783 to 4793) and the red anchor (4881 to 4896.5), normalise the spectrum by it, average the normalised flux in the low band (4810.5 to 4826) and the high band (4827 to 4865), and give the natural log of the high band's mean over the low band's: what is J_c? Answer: -0.070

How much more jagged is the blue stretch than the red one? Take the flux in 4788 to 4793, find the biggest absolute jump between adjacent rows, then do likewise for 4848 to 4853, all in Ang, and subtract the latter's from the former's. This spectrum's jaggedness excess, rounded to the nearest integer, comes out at 2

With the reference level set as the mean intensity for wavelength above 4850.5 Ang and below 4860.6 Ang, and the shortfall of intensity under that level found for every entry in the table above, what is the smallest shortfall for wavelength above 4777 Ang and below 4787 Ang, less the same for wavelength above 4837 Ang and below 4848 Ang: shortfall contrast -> 1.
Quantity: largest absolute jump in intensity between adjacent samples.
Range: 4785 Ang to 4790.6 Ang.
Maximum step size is 3.4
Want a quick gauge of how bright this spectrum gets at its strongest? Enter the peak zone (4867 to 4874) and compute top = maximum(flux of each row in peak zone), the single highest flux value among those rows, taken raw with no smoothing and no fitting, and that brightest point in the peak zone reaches 17.79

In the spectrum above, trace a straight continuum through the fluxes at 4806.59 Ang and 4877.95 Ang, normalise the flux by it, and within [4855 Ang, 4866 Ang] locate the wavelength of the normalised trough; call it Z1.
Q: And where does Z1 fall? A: 4861.13 Ang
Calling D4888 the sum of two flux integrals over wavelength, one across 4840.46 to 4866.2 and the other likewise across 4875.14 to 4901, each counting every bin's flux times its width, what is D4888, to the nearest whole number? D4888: 880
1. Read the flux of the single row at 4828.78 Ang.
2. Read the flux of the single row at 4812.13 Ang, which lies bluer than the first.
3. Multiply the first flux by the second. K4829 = 304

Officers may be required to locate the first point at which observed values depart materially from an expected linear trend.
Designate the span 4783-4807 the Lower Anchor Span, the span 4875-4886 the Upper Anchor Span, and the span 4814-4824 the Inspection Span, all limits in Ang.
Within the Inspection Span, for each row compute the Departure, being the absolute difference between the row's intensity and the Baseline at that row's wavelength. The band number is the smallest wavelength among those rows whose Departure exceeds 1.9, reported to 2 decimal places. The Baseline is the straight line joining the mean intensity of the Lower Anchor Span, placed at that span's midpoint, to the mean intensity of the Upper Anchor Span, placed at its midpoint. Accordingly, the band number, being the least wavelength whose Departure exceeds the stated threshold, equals 4814.35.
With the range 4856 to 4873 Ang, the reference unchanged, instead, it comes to 4857.77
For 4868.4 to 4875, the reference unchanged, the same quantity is 4871.21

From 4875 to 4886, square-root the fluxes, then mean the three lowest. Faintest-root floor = 3.94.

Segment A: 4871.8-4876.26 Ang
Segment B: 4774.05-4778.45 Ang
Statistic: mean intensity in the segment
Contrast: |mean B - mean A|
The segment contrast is 1.8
